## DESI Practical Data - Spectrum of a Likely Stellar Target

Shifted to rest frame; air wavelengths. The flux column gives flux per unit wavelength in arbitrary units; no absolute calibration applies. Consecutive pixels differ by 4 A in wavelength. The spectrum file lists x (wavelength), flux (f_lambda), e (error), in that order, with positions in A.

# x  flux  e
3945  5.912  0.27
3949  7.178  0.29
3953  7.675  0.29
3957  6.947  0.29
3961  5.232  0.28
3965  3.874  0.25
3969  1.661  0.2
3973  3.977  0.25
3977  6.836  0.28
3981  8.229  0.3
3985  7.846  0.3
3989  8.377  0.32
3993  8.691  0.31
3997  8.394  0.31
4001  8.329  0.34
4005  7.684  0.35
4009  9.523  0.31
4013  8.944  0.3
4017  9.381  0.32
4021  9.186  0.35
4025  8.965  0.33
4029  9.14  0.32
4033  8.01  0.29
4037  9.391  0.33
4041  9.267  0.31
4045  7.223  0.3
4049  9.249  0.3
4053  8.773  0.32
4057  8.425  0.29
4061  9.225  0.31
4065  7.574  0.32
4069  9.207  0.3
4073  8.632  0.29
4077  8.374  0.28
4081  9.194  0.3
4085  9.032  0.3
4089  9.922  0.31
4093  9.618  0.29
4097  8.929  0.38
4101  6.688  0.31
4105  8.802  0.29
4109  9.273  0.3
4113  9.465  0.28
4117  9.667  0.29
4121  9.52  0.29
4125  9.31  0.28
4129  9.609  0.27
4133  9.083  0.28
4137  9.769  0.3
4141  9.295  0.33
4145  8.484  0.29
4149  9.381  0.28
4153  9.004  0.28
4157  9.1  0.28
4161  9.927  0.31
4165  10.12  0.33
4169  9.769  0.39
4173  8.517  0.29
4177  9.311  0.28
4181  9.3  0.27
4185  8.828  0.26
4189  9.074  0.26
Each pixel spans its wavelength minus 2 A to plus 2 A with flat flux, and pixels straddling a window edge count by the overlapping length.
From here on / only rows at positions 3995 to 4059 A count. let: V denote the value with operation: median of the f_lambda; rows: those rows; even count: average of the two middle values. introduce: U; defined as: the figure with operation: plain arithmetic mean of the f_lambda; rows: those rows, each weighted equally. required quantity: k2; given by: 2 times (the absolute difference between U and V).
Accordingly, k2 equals 0.42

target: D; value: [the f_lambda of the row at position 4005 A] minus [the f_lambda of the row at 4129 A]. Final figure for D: -1.9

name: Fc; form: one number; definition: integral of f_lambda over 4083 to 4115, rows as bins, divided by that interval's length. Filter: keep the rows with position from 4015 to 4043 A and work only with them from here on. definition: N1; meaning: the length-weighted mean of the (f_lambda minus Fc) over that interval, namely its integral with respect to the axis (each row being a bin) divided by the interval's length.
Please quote 0.08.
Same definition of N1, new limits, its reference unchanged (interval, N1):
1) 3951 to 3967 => -3.03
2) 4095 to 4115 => -0.33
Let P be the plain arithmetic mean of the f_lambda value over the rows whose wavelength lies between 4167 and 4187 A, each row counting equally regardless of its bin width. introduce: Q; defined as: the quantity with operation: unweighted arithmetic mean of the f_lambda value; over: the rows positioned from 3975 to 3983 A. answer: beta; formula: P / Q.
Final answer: 1.21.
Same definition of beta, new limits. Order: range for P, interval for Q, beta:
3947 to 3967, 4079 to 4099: 0.66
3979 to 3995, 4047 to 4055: 0.92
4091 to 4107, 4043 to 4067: 1.01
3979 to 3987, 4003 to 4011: 0.93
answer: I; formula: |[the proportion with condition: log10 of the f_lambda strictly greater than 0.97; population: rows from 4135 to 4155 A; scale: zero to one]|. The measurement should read 0.40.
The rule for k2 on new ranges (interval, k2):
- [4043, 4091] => 0.33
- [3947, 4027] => 1.38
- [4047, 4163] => 0.31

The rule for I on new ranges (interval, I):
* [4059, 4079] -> 0.00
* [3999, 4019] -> 0.40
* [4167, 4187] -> 0.20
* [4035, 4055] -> 0.20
